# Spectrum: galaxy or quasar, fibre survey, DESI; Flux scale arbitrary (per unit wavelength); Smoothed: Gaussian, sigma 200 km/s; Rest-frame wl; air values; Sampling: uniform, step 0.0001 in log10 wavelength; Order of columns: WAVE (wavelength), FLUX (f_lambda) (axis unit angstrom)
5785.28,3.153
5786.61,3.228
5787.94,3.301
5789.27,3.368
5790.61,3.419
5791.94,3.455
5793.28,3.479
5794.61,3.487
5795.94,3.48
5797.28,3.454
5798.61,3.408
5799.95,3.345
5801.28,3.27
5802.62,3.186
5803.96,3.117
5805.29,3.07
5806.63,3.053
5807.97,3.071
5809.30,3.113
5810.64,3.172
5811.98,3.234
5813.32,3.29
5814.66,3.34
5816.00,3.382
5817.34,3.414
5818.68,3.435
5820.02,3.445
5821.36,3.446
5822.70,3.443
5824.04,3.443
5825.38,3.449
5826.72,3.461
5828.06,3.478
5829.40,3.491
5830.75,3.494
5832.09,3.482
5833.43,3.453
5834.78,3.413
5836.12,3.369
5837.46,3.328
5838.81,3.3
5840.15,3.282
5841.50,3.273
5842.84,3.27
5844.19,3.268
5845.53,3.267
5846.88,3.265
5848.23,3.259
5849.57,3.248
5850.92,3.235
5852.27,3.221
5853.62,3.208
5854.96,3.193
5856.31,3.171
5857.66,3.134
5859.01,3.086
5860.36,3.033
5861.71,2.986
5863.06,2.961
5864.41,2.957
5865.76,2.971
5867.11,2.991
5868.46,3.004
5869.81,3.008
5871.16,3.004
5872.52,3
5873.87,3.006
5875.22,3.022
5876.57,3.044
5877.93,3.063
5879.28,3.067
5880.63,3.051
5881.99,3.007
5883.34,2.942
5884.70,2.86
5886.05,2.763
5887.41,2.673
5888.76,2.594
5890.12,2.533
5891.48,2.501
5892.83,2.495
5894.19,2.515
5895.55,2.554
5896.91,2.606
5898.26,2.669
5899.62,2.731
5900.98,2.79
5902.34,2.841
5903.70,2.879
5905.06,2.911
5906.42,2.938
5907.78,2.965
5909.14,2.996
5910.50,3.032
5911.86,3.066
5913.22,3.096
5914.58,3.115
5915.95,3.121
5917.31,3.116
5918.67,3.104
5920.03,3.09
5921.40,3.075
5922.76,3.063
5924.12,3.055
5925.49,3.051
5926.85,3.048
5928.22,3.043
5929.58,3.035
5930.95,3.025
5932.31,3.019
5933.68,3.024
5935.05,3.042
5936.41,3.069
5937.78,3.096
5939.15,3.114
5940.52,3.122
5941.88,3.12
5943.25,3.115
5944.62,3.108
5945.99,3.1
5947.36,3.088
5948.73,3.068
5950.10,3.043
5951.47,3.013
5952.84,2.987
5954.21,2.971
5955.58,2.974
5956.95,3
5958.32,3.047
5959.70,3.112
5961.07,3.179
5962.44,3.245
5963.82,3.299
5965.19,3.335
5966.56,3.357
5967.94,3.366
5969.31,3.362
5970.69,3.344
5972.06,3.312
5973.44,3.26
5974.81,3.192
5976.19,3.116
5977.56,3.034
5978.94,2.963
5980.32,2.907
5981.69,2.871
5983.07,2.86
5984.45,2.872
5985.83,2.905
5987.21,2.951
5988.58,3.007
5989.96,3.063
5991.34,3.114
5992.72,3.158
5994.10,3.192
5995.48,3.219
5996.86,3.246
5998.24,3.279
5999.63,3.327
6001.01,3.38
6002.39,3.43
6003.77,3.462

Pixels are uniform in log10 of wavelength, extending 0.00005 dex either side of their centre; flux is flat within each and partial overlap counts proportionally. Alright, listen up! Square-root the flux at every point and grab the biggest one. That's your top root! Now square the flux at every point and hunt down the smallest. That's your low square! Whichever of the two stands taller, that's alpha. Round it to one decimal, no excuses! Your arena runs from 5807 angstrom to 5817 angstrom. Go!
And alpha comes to 9.4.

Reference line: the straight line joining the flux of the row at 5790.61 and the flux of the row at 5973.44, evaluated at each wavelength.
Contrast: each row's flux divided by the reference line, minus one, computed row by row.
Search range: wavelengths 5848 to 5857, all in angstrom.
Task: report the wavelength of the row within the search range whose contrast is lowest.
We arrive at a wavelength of 5856.31 angstrom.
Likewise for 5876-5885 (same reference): 5884.70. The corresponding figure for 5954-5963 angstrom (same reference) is 5954.21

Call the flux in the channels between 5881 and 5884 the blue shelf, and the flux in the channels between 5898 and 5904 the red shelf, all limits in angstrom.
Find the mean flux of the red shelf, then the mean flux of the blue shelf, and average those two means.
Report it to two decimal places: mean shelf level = 2.88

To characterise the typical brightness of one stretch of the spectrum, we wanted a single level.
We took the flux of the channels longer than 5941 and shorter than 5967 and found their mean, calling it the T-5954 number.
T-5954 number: 3.11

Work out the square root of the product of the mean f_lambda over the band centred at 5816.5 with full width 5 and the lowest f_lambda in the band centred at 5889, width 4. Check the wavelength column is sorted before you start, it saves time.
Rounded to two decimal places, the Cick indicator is 2.93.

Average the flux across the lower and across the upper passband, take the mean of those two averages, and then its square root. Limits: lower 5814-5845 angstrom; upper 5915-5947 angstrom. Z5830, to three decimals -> 1.799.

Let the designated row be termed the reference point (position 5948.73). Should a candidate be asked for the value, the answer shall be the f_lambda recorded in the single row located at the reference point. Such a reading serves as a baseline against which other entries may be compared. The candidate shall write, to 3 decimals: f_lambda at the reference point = 3.068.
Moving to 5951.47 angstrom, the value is 3.013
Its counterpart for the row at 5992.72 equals 3.158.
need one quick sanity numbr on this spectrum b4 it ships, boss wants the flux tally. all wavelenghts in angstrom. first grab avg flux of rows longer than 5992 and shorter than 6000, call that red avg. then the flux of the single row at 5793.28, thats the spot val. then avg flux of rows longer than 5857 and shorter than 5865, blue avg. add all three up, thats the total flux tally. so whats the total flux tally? 9.7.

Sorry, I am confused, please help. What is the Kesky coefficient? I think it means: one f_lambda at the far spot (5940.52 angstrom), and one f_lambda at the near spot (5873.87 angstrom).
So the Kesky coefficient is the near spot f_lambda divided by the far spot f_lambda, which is 0.96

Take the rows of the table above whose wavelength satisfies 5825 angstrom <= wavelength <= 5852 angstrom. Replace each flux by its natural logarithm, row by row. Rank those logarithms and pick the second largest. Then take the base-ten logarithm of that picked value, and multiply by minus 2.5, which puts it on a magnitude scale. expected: -0.24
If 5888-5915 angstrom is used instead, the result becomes -0.13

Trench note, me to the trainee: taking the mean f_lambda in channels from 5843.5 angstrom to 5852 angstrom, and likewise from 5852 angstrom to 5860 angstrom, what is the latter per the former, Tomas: 0.97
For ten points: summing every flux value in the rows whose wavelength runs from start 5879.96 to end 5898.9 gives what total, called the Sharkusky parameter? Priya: 38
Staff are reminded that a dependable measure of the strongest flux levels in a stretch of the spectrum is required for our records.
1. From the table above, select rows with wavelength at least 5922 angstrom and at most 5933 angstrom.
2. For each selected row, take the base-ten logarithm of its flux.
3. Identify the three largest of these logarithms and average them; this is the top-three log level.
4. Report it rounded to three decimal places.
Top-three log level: 0.485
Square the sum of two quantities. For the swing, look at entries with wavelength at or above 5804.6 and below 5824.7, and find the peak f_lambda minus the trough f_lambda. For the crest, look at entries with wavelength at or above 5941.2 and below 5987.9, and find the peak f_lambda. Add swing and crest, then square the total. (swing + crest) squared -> 14.1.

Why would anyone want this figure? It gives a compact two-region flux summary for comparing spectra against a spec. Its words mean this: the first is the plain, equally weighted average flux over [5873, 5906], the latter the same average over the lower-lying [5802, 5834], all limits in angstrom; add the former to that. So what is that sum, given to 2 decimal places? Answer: 6.13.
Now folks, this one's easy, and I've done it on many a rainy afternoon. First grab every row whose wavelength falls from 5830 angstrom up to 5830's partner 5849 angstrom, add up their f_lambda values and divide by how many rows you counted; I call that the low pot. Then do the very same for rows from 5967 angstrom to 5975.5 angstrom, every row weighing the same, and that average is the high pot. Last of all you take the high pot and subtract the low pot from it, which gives -0.03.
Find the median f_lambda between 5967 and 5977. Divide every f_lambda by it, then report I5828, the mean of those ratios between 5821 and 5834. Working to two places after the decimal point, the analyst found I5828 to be 1.05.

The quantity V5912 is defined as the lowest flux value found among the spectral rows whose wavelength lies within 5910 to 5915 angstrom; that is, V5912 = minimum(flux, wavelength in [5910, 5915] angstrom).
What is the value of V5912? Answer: 3.032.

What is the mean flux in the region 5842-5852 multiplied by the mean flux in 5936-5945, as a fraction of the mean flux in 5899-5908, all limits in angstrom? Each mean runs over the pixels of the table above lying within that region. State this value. 3.5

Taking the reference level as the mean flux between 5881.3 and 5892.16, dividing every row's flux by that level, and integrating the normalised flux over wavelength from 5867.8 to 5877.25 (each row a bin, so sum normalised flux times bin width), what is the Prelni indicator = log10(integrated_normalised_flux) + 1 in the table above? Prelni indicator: 2.018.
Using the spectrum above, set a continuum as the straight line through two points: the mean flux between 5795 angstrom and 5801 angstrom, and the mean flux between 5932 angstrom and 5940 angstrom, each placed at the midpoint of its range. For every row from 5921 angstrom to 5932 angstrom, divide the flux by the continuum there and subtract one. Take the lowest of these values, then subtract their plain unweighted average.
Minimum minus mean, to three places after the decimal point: -0.004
